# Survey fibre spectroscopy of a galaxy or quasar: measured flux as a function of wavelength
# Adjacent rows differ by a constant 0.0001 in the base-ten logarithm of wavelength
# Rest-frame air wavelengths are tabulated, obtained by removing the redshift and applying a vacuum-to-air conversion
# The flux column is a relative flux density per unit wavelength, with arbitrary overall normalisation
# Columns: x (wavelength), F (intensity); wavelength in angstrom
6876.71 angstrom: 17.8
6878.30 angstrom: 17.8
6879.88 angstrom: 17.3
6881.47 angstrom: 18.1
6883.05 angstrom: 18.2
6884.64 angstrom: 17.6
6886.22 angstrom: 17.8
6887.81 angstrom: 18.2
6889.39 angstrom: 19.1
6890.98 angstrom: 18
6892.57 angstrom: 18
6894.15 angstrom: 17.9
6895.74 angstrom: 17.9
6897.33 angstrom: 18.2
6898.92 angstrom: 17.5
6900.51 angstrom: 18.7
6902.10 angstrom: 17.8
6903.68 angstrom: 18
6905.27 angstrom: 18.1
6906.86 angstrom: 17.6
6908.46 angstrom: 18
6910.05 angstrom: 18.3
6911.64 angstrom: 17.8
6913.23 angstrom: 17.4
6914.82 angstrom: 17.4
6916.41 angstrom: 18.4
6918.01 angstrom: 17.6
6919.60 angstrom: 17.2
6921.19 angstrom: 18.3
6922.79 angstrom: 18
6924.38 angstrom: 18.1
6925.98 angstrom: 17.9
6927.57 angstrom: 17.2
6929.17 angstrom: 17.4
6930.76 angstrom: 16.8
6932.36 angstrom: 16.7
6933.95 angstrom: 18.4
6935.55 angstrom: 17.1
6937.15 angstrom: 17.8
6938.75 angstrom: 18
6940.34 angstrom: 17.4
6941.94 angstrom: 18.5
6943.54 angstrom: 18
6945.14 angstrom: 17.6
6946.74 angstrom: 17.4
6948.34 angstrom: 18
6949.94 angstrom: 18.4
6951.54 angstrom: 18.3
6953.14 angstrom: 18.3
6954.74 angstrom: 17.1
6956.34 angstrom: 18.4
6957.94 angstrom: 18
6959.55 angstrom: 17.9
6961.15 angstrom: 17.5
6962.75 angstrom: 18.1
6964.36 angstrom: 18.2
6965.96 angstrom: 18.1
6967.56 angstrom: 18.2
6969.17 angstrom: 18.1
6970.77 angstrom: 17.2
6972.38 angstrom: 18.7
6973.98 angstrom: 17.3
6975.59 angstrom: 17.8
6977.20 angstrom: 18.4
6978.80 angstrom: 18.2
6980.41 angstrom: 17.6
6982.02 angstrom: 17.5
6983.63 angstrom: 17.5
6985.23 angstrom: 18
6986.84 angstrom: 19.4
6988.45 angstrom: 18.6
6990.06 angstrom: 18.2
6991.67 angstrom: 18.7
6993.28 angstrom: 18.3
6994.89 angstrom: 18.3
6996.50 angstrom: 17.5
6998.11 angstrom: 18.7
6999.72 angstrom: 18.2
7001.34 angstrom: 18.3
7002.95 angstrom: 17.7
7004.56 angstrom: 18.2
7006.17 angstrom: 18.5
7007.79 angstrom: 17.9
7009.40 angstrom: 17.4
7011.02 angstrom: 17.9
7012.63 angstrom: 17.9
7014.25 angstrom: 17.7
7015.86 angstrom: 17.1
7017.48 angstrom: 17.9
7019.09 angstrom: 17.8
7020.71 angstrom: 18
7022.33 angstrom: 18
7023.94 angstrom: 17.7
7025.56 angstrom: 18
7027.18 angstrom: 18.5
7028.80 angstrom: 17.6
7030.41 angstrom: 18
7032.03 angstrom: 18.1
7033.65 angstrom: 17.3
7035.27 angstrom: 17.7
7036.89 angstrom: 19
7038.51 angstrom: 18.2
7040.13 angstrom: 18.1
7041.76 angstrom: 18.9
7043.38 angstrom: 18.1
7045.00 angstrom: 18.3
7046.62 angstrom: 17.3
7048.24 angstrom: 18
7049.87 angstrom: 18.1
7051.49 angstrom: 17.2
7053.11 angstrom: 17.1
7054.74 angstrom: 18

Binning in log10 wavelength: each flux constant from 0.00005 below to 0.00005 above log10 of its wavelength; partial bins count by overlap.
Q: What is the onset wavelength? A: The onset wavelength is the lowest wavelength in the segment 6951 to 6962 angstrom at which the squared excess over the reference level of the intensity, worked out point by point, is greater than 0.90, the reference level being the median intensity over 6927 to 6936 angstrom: 6951.54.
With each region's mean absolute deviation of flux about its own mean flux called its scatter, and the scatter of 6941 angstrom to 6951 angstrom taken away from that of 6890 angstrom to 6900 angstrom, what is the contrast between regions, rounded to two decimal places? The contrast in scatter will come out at -0.17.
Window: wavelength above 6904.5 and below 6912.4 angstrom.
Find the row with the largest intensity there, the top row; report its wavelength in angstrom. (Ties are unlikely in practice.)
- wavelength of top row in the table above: 6910.05 angstrom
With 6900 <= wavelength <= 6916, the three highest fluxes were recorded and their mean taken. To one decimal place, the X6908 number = 18.4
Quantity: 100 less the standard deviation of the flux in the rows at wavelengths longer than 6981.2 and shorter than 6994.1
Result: 99.4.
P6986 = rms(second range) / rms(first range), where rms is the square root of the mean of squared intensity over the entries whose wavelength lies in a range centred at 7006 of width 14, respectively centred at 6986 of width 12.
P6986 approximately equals 0.99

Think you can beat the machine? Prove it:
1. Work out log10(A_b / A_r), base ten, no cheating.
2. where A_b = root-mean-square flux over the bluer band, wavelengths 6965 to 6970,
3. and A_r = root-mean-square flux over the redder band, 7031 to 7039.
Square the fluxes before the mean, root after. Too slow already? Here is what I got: 0.0015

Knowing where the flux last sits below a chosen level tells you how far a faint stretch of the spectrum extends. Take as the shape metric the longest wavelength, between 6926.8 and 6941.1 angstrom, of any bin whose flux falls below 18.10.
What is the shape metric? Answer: 6940.34 angstrom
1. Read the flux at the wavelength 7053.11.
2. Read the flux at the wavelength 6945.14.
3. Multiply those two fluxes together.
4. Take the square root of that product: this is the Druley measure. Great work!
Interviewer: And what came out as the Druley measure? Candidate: 17.3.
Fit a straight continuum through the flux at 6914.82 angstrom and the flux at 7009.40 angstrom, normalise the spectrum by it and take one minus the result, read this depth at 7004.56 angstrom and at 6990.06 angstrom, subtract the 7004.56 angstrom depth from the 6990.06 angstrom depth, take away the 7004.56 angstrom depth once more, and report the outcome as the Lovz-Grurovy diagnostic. 0.05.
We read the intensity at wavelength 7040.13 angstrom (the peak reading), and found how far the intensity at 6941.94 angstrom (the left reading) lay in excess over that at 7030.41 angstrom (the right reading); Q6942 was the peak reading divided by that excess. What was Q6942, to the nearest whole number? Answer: 36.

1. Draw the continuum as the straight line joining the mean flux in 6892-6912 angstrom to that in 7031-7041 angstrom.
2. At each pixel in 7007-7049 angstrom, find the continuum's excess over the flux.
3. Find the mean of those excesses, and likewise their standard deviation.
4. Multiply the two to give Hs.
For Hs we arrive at 0.05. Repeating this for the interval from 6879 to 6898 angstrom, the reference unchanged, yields -0.02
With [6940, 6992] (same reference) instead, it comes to 0.00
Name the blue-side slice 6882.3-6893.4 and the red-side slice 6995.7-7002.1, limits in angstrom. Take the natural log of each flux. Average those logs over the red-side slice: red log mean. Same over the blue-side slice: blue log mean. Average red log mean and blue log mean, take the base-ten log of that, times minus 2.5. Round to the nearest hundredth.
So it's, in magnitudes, -1.16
